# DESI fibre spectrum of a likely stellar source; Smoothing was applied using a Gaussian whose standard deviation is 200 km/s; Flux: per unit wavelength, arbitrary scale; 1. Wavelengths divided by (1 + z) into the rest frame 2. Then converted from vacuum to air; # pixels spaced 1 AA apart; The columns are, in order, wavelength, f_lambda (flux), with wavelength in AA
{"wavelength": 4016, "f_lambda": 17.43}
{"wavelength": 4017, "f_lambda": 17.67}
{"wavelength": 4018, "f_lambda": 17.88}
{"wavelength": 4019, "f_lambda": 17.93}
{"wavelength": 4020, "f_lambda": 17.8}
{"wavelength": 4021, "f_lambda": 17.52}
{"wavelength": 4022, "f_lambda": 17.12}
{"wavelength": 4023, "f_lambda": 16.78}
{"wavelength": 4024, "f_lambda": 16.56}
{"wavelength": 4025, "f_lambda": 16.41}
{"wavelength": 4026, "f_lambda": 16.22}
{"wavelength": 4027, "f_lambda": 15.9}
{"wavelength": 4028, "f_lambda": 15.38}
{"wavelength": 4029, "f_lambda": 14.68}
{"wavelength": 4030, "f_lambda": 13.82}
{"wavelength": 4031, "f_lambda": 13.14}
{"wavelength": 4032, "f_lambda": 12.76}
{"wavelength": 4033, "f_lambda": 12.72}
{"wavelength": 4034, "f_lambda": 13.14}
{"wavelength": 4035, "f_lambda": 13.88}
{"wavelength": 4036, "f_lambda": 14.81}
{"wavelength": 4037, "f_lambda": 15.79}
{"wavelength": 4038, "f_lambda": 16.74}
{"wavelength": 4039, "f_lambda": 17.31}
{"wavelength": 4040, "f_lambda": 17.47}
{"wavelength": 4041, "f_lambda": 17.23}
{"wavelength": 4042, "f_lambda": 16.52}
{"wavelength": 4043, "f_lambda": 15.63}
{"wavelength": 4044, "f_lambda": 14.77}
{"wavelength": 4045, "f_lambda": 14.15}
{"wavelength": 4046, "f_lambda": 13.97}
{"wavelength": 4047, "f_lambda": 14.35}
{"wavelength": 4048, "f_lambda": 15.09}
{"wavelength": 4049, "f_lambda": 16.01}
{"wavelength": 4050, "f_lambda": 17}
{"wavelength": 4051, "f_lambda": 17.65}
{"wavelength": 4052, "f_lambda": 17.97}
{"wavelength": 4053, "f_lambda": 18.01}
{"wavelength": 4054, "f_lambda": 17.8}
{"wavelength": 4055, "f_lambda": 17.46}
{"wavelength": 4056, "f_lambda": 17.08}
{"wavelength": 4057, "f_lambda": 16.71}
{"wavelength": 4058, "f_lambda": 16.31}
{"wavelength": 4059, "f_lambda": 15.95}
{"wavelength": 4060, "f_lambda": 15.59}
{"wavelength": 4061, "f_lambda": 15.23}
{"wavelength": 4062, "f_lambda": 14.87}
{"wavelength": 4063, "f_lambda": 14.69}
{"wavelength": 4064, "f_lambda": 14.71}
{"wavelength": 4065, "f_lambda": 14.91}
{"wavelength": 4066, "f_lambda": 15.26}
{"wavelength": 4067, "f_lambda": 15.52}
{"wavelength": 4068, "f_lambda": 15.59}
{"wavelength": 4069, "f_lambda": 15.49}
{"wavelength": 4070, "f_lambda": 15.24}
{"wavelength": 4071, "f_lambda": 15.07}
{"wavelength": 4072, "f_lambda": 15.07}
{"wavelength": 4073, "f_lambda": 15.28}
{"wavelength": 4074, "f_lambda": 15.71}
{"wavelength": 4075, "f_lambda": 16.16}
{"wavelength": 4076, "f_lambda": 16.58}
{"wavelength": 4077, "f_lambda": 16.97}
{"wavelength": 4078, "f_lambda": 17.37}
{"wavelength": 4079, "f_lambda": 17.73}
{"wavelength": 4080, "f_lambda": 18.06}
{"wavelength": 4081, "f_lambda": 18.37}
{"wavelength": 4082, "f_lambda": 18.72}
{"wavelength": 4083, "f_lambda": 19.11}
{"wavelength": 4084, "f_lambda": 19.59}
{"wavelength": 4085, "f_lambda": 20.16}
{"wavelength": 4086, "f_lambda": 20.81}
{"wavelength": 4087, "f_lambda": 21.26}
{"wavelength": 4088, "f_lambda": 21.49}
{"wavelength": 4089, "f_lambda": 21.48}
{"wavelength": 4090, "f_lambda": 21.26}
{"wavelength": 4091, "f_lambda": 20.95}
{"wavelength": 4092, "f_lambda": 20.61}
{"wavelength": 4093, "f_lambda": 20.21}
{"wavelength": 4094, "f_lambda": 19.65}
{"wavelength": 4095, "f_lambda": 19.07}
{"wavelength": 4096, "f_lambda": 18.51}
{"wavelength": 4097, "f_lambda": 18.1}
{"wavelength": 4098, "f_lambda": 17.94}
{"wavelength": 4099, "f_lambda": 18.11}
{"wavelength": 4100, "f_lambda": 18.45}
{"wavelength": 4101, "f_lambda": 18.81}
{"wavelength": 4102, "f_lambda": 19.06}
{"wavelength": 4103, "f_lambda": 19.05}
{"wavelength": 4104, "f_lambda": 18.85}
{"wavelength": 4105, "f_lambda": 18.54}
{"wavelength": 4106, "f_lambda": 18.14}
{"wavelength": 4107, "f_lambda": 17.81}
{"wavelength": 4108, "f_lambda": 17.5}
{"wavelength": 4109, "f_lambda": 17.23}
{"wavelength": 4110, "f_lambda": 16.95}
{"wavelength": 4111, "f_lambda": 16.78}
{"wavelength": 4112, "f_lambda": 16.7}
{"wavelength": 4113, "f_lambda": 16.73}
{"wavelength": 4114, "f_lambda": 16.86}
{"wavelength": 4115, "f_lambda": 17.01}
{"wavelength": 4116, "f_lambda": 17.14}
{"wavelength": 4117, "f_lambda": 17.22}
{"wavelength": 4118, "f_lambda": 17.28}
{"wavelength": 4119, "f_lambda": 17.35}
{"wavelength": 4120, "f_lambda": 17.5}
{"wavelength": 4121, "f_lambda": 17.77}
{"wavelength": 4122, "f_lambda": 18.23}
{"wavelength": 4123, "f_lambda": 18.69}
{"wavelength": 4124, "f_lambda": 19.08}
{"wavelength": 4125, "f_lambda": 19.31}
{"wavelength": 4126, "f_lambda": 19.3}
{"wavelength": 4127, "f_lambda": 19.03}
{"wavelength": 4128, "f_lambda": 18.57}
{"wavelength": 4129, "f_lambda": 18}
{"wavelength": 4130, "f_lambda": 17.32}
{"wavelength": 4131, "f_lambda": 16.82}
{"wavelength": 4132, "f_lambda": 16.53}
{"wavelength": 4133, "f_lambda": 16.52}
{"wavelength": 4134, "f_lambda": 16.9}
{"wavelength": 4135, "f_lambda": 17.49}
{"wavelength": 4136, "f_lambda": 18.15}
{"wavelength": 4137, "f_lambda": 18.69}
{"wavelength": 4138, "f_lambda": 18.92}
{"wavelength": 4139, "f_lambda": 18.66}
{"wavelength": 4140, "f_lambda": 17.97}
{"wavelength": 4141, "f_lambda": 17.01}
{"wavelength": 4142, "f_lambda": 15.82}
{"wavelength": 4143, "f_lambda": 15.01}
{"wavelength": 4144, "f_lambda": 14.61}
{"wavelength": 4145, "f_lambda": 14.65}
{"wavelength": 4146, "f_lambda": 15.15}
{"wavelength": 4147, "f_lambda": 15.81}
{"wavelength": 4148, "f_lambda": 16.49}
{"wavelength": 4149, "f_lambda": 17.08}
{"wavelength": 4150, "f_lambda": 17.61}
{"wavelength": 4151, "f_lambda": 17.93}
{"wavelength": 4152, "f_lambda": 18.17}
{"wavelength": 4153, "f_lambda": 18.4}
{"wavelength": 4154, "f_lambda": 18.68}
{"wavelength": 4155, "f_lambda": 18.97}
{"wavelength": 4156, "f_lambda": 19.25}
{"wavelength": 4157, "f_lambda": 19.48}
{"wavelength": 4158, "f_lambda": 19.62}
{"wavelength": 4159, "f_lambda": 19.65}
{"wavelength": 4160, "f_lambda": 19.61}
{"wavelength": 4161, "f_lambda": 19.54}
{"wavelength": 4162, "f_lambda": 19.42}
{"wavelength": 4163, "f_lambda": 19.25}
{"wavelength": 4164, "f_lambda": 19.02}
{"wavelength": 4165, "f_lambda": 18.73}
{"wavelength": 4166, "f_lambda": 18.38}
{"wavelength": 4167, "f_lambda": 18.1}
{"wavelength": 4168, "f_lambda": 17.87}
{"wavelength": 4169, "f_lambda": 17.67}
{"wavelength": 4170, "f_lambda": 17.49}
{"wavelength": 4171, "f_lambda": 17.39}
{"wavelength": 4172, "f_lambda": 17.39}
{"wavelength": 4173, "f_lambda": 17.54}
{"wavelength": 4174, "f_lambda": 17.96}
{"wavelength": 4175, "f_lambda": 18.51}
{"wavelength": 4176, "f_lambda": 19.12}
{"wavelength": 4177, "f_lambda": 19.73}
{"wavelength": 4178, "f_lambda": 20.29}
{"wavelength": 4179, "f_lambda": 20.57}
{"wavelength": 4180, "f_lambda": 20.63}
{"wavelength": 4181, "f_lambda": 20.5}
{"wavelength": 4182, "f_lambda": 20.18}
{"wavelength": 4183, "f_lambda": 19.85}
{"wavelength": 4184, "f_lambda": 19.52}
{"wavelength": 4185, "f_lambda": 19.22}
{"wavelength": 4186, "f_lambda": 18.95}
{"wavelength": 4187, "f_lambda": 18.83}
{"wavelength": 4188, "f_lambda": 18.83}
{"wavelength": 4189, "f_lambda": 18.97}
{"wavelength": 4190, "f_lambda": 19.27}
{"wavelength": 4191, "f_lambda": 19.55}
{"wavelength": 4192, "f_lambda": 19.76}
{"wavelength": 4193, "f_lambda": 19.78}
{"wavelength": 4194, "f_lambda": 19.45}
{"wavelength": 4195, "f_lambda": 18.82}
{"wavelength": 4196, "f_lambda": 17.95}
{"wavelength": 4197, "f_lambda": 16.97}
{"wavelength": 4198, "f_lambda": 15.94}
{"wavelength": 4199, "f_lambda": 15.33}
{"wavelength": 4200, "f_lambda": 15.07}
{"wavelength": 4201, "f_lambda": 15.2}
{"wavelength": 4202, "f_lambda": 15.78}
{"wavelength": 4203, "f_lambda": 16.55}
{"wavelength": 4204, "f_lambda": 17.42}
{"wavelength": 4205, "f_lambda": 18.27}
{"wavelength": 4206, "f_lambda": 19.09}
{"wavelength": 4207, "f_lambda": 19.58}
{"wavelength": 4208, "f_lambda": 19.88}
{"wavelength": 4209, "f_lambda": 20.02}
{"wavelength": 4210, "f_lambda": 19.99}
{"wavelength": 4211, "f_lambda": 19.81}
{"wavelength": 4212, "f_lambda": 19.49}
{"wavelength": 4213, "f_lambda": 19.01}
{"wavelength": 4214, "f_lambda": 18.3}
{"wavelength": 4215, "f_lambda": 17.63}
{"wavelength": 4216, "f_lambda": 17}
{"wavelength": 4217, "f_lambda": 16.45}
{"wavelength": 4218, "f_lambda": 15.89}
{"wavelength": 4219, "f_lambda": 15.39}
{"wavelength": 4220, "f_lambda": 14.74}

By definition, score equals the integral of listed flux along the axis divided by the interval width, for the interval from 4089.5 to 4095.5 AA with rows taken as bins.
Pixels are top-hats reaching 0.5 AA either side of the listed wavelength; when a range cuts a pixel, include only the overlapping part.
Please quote 20.3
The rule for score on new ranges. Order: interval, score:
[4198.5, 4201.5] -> 15.2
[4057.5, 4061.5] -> 15.8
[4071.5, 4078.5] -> 16.2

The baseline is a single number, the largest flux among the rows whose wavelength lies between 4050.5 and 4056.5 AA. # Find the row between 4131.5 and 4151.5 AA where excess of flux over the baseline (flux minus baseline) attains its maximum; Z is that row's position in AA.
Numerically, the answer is 4138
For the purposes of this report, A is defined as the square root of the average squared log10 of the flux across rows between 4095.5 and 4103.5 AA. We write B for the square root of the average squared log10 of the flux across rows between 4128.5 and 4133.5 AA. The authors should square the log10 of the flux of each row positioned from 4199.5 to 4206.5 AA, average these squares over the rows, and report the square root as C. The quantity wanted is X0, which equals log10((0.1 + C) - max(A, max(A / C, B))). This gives -1.25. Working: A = 1.27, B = 1.23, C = 1.223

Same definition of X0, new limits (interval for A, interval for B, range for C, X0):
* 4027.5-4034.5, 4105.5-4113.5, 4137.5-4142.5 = -0.96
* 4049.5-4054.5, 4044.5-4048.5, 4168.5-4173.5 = -1.02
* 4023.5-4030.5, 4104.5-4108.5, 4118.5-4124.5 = -0.99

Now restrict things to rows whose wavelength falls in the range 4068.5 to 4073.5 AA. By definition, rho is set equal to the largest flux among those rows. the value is 15.49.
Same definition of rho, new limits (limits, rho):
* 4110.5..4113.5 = 16.78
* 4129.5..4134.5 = 17.32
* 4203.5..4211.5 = 20.02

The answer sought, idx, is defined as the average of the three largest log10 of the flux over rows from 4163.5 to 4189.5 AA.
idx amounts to 1.313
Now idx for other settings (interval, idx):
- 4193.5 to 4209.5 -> 1.297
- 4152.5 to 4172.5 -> 1.293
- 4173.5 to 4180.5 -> 1.312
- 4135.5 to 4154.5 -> 1.273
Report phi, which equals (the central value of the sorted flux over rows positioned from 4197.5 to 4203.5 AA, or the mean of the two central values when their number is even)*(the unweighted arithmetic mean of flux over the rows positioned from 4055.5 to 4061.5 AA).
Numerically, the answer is 251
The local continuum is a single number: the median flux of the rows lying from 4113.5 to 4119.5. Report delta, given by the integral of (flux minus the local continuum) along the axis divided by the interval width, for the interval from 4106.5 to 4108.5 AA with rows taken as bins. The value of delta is 0.5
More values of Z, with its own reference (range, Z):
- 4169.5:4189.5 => 4180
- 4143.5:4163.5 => 4159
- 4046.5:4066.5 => 4053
